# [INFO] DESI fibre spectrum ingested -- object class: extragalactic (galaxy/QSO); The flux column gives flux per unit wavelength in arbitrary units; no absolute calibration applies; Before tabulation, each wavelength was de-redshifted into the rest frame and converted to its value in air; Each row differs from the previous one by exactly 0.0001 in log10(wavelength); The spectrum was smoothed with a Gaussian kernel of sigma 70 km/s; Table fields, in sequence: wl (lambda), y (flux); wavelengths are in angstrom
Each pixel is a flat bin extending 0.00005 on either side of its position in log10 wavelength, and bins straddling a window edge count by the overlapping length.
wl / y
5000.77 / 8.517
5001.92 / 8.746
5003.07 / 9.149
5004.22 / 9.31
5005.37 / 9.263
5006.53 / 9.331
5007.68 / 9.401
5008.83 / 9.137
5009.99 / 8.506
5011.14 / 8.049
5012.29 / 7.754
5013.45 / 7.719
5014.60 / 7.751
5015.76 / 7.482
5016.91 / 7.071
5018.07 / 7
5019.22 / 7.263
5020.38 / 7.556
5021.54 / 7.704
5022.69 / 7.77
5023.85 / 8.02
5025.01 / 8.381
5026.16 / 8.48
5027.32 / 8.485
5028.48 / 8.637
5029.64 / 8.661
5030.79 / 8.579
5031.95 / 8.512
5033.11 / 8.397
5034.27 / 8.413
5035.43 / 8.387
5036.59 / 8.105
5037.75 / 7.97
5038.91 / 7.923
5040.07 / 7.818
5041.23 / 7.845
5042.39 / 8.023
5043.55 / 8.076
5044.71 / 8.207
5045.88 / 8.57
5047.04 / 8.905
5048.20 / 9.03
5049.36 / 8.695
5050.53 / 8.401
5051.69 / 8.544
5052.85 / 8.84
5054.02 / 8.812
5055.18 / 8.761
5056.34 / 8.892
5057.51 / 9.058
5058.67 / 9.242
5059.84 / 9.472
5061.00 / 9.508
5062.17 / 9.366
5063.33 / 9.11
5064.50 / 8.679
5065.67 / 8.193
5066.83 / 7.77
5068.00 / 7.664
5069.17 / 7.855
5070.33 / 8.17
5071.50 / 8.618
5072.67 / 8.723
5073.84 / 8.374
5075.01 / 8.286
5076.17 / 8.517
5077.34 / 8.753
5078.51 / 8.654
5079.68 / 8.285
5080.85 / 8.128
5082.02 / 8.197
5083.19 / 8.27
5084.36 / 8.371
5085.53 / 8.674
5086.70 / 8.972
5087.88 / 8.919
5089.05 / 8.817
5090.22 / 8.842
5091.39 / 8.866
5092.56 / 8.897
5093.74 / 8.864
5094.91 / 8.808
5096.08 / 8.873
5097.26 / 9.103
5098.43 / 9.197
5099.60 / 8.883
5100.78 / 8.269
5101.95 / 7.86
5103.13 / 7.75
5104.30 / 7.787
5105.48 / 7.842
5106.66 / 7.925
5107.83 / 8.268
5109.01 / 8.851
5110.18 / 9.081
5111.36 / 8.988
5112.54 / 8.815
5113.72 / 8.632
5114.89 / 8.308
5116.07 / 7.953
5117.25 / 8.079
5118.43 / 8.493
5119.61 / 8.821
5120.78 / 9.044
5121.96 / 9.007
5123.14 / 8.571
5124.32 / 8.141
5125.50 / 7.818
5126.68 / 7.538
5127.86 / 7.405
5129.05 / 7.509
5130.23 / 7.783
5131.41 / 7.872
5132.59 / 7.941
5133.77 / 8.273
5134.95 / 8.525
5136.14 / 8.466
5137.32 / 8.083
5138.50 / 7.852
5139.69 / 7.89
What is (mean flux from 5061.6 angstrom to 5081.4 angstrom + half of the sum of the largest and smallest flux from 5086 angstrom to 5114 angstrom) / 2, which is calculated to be 8.45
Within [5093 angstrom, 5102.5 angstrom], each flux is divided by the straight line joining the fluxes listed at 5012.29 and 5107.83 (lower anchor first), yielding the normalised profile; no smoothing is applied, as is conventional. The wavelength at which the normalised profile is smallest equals 5101.95 angstrom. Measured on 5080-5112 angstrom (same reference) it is 5103.13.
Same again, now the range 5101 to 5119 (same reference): 5103.13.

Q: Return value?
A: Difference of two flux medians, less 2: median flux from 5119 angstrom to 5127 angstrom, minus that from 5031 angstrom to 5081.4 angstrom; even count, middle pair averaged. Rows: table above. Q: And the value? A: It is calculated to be -1.94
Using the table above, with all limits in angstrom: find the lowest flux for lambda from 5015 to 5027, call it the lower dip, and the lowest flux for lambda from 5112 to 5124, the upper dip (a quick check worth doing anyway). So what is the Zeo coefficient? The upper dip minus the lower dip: 1.0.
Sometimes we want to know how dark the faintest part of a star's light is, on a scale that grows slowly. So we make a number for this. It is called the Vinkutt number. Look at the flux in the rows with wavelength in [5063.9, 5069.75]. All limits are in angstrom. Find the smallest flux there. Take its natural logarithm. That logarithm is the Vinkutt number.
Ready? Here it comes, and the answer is 2.04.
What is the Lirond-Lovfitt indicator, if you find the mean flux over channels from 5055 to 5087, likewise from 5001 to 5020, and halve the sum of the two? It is 8.45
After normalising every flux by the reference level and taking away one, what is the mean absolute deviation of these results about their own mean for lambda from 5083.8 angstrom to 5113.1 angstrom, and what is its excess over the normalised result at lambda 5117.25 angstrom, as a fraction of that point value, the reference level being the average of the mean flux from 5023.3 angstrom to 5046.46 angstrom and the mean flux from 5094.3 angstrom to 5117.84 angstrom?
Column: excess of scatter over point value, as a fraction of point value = -2.4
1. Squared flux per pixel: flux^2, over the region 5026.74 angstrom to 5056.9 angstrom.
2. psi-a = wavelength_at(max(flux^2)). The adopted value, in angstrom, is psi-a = 5048.20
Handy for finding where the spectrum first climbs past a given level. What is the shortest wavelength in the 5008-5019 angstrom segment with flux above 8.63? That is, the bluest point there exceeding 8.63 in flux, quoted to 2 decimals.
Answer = 5008.83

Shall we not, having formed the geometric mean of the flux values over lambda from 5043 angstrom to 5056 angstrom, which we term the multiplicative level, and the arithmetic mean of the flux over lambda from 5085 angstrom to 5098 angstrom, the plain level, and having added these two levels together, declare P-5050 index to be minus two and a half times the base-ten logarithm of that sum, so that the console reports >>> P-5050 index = -3.11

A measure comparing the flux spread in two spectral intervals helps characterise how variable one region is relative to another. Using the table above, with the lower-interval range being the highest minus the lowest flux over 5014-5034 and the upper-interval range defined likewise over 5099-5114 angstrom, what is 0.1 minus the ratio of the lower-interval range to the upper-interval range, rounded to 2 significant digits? -1.1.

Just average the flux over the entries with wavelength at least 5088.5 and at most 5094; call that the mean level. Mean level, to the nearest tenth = 8.9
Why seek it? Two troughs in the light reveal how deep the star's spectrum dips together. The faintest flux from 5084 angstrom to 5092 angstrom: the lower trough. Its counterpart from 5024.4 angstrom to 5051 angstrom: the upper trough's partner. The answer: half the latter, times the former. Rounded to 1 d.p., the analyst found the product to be 32.7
